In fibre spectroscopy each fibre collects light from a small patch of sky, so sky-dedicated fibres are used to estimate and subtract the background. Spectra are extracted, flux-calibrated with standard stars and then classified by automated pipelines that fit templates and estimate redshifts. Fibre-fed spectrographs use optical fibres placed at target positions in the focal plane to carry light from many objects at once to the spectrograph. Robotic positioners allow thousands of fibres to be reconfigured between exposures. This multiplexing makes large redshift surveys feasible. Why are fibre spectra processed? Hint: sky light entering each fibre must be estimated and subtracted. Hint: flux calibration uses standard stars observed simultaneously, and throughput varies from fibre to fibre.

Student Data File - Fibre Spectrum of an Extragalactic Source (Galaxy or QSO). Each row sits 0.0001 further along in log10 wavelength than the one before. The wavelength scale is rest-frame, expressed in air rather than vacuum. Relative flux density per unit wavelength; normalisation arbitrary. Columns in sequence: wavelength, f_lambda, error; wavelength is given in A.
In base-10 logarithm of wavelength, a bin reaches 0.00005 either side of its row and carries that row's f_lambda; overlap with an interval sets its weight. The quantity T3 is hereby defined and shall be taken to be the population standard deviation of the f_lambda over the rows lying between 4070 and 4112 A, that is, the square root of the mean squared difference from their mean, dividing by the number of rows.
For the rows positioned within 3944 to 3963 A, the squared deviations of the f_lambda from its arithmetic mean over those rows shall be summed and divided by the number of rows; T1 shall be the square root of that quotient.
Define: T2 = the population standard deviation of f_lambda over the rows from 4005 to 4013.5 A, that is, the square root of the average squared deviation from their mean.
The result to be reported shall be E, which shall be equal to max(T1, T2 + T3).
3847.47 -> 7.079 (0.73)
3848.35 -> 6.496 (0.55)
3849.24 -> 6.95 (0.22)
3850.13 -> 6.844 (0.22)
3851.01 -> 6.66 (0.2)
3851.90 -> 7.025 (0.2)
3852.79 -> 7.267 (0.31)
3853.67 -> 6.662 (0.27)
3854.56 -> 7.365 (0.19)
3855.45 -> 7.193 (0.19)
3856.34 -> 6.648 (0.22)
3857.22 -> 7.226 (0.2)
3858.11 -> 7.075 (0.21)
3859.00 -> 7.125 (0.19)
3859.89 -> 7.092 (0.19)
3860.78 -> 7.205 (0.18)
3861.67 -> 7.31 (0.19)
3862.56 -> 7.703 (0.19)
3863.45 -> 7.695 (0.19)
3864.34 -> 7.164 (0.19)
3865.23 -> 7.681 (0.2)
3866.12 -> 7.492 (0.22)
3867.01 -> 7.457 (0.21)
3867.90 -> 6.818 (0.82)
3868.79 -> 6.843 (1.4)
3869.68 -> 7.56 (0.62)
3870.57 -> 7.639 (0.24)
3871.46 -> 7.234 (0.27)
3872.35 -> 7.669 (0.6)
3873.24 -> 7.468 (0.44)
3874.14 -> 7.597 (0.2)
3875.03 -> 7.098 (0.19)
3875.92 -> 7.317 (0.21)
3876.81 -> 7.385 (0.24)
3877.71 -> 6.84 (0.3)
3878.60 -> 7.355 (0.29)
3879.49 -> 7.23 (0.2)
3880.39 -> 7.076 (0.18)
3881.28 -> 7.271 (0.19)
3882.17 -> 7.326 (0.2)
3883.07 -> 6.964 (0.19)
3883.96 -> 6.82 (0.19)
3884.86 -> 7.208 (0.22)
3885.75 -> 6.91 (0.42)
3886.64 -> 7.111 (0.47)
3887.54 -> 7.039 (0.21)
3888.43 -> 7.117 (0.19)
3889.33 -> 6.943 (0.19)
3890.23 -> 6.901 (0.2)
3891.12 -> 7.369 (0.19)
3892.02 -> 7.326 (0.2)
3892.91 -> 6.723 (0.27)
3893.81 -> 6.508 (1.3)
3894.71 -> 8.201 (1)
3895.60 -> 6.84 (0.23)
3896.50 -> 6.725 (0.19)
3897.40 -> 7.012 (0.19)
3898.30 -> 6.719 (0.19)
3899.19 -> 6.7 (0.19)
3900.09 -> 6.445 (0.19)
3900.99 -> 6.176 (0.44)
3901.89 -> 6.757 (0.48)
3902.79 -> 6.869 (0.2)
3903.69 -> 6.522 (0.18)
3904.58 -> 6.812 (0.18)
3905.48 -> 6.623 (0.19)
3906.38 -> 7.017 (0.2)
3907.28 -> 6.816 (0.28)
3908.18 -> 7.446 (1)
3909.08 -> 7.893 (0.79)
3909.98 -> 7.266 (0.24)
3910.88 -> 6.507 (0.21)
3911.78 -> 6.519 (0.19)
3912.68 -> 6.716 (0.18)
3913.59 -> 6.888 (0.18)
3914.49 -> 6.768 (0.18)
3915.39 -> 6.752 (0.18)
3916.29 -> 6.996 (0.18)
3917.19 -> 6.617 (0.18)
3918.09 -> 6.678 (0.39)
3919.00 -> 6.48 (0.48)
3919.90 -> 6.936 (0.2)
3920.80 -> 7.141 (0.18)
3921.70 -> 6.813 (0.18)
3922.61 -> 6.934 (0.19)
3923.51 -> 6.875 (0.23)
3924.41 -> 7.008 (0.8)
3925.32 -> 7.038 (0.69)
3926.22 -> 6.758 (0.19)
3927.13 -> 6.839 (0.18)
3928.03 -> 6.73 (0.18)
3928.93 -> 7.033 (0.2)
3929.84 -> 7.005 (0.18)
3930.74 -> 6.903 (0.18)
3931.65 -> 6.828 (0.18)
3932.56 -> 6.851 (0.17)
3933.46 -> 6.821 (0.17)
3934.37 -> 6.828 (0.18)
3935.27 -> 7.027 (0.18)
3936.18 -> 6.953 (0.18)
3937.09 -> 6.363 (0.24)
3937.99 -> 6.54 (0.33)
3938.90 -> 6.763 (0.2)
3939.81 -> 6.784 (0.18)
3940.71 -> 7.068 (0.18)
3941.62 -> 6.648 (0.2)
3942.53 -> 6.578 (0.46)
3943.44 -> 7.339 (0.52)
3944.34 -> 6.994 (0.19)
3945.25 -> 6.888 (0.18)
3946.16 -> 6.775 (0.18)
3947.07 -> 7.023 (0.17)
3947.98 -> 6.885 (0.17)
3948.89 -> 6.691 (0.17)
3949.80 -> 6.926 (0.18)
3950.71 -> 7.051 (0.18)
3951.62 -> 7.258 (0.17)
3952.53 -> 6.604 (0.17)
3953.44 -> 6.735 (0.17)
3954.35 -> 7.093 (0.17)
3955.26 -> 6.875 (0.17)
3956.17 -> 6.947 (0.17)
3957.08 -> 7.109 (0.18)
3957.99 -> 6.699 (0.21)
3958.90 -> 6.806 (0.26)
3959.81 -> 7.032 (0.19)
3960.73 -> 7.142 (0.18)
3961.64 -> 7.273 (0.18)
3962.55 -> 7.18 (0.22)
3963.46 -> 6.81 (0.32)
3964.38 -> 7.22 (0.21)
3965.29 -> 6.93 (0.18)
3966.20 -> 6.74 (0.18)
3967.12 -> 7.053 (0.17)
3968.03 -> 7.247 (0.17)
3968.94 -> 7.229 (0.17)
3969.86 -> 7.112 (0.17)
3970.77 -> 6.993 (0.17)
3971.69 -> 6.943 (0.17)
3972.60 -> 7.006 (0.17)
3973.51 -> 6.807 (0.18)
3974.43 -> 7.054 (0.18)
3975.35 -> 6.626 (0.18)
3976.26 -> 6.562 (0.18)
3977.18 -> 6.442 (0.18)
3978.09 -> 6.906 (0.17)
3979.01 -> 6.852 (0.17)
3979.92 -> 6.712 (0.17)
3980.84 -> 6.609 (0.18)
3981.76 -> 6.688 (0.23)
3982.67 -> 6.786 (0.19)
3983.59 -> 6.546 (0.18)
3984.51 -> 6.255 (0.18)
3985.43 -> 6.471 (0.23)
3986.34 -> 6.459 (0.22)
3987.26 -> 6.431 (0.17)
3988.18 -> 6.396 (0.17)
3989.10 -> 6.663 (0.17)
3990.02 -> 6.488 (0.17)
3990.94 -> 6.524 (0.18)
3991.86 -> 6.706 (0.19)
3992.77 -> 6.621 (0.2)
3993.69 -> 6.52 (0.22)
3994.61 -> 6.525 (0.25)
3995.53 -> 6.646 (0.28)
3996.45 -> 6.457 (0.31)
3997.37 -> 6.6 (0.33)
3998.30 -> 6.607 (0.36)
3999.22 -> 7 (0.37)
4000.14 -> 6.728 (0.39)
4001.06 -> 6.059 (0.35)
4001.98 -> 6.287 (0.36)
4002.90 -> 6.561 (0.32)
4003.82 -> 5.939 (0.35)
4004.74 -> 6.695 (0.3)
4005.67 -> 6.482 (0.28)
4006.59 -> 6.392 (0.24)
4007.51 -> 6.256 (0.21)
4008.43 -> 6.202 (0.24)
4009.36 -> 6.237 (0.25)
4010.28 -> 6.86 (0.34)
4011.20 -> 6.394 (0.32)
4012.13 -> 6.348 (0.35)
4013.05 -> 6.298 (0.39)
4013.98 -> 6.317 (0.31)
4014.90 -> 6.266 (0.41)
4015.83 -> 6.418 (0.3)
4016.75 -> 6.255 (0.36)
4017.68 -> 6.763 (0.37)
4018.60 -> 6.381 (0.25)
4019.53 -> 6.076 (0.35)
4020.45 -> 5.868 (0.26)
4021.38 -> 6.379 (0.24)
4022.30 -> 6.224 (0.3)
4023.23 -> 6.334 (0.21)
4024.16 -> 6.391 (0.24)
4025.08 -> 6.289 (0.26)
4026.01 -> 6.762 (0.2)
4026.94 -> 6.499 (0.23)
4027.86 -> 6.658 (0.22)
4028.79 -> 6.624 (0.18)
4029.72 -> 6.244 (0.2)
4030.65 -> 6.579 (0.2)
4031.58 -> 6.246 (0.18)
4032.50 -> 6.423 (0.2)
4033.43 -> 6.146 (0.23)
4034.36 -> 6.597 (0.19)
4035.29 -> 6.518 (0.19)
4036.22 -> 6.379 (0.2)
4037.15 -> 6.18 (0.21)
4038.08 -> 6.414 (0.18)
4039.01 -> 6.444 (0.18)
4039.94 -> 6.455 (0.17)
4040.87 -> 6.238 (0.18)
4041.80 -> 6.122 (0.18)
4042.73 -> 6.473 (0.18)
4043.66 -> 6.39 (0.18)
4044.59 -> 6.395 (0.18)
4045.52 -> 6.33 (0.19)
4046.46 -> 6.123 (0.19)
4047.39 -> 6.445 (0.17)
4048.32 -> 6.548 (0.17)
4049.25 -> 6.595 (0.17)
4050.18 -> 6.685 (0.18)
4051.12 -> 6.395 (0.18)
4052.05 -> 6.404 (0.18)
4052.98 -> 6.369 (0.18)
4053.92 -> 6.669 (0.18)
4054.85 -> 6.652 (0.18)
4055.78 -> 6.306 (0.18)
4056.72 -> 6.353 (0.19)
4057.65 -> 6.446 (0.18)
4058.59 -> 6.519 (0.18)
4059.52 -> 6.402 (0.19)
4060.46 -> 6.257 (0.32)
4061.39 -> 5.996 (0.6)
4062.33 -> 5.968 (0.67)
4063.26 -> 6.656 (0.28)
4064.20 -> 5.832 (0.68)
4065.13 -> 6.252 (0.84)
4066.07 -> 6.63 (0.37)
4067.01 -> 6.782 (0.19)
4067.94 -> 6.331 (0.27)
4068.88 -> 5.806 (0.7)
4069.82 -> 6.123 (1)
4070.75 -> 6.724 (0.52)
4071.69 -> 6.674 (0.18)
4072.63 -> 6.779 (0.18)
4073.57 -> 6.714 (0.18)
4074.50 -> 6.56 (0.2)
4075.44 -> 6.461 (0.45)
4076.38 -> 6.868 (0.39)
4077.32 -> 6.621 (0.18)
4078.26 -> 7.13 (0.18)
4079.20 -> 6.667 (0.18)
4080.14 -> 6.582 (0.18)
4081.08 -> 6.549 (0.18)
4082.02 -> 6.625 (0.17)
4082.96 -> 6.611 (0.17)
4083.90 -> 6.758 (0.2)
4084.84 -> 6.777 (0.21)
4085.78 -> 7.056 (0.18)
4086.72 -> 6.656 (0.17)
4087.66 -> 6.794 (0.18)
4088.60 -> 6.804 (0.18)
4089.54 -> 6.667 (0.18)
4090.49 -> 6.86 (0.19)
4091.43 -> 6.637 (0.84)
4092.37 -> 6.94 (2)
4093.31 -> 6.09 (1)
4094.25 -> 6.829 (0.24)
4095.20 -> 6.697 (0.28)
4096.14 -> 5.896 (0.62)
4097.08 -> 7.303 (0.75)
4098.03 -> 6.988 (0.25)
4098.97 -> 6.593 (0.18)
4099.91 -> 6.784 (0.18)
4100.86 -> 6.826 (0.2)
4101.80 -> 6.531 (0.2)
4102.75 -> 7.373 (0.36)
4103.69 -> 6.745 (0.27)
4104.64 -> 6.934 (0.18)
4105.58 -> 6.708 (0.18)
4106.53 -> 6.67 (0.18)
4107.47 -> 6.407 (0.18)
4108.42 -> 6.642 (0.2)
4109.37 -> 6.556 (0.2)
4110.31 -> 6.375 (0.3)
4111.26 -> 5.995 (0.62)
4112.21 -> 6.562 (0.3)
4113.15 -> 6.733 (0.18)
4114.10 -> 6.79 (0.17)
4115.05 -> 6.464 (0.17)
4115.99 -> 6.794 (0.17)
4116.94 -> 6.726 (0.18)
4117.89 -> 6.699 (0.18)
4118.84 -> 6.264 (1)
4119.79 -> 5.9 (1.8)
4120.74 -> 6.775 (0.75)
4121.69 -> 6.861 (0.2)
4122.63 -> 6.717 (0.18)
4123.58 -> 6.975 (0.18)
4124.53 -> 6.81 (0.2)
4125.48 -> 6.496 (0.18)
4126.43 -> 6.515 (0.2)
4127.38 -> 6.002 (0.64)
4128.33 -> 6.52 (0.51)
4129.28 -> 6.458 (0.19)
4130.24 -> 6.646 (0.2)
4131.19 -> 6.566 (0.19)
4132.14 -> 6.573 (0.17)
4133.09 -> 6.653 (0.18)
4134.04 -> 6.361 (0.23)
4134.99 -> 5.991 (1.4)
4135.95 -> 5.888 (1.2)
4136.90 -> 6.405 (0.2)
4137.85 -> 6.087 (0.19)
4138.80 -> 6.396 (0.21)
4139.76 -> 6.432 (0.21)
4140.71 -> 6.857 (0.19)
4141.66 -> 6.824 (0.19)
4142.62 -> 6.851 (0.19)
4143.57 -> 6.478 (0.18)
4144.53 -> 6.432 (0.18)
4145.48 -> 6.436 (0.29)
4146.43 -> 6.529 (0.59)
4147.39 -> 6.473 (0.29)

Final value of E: 0.46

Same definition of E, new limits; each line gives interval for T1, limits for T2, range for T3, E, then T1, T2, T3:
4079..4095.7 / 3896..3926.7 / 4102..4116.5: 0.60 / 0.20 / 0.31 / 0.29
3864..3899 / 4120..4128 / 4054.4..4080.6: 0.60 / 0.34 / 0.29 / 0.31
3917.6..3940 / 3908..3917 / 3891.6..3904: 0.88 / 0.18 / 0.42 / 0.46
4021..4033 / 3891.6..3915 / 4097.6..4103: 0.71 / 0.17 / 0.44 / 0.28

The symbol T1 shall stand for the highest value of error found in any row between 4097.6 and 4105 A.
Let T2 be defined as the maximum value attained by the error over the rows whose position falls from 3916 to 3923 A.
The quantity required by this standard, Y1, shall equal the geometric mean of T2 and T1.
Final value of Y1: 0.42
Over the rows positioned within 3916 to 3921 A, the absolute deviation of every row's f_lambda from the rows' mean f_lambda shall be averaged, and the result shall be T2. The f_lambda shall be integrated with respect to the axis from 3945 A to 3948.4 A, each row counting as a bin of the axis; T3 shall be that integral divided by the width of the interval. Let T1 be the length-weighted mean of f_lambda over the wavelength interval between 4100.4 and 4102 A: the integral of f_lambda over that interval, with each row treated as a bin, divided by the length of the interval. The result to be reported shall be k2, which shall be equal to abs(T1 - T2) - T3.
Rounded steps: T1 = 6.7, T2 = 0.22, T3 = 6.9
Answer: -0.38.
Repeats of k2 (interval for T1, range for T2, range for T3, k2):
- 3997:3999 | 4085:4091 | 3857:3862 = -0.64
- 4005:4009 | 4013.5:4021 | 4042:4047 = -0.17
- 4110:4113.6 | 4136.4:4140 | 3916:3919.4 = -0.38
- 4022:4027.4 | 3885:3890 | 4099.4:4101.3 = -0.45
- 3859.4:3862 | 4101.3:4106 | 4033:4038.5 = 0.58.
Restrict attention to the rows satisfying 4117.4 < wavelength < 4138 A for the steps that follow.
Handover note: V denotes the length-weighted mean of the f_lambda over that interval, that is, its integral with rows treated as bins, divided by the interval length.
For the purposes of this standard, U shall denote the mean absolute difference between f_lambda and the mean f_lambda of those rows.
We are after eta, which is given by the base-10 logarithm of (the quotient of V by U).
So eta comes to 1.40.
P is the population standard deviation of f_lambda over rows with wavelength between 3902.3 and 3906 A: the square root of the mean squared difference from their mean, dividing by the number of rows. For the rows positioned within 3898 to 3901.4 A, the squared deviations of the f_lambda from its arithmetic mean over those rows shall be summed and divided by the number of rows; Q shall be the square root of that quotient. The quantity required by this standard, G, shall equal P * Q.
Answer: 0.031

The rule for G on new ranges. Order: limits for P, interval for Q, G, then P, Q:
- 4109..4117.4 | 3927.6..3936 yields 0.025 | 0.24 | 0.10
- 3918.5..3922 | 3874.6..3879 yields 0.049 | 0.24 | 0.21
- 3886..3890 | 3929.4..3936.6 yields 0.005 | 0.07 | 0.08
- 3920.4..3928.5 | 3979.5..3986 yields 0.021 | 0.13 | 0.17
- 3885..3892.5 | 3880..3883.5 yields 0.025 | 0.17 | 0.15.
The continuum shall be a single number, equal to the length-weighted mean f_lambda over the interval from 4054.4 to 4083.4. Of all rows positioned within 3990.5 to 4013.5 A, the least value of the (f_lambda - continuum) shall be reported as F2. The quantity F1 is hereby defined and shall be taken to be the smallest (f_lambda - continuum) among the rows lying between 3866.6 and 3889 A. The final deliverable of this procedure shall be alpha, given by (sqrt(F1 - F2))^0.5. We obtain 0.97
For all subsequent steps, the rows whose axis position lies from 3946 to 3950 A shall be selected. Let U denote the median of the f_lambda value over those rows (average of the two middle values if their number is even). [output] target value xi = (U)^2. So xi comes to 47.4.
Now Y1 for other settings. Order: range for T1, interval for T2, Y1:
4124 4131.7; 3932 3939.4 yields 0.46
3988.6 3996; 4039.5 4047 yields 0.23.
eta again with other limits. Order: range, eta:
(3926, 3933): 1.91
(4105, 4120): 1.49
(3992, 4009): 1.52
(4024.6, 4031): 1.63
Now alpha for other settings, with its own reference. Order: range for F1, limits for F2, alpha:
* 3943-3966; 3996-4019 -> 0.90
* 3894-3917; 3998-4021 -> 0.74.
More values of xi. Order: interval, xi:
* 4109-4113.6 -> 43.0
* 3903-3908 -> 46.4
